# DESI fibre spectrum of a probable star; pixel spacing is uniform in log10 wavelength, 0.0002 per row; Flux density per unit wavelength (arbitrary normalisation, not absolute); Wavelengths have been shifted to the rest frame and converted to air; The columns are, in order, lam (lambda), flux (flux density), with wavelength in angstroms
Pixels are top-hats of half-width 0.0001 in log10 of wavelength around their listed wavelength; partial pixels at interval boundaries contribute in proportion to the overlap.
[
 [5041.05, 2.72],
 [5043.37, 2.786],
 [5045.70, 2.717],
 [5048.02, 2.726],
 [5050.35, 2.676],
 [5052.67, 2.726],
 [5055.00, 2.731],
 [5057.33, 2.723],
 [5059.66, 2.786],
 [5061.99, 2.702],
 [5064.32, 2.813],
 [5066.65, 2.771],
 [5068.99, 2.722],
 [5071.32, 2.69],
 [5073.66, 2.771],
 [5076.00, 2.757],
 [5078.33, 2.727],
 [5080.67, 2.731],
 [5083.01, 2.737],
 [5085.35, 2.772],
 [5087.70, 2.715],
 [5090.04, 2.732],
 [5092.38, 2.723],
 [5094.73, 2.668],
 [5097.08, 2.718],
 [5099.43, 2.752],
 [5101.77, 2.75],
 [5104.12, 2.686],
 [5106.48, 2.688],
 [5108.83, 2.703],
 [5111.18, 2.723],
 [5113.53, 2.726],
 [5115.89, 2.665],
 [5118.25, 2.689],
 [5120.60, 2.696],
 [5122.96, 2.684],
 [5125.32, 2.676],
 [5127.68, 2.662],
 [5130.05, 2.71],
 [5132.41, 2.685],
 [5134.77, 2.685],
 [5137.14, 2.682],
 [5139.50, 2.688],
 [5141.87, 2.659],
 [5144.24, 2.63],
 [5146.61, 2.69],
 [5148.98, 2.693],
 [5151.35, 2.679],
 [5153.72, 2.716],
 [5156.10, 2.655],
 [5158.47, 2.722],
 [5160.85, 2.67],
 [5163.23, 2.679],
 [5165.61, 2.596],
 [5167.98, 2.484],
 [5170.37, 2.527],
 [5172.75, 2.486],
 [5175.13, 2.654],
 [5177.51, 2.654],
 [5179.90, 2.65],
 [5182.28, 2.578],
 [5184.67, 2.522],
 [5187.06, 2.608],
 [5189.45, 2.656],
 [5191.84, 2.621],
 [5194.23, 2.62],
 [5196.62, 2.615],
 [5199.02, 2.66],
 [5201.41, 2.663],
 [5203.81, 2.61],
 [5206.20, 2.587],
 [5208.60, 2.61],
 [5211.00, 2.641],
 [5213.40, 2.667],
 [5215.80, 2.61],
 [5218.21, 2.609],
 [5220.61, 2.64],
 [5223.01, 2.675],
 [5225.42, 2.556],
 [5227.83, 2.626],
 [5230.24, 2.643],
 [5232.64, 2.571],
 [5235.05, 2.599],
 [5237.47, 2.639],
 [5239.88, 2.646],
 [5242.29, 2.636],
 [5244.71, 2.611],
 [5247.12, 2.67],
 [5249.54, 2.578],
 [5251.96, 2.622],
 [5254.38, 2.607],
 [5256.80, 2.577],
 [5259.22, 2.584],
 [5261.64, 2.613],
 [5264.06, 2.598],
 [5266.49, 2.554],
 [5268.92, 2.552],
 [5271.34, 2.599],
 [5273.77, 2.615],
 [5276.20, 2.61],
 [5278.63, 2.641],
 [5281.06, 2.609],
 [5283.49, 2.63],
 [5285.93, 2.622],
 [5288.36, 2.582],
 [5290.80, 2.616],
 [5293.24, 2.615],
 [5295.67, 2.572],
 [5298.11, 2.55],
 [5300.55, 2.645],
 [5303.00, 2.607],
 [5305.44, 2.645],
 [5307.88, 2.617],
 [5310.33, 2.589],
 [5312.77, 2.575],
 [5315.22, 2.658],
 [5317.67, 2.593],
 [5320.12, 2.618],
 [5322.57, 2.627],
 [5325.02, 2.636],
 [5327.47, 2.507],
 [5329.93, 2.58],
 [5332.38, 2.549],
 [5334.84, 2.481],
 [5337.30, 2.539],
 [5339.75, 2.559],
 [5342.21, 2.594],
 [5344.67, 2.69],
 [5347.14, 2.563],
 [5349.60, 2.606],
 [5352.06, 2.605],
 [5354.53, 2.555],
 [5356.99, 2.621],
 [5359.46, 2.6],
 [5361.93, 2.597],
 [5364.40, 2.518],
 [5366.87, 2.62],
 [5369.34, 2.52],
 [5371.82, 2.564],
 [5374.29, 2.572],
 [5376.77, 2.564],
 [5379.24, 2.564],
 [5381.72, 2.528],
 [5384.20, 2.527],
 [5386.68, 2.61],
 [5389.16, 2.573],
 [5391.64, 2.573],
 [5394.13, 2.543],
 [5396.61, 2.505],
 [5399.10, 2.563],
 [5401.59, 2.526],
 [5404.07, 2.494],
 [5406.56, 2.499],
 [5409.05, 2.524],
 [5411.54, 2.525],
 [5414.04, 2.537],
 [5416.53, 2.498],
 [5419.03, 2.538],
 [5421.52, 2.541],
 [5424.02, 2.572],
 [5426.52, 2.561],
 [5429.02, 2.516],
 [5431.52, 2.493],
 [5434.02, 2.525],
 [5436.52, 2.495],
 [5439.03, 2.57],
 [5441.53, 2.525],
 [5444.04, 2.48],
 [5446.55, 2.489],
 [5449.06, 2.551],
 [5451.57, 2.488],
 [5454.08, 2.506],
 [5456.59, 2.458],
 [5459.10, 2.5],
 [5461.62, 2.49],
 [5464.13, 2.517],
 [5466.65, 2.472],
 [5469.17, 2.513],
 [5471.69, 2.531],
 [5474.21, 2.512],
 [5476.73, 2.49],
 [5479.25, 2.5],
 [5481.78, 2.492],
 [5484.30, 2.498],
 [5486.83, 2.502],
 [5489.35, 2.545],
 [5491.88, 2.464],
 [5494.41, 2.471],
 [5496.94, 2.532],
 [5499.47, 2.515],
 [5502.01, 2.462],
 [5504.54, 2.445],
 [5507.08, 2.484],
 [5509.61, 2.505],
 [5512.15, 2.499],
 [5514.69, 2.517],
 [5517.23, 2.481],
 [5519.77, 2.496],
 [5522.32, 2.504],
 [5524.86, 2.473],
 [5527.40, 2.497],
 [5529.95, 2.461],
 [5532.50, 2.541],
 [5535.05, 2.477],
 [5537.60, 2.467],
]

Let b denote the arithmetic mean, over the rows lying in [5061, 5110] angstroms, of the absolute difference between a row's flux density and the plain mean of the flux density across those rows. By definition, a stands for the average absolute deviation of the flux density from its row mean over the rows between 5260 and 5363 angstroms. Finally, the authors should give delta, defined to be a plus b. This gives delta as 0.058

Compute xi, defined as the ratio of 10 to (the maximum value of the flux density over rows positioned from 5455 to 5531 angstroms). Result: 3.93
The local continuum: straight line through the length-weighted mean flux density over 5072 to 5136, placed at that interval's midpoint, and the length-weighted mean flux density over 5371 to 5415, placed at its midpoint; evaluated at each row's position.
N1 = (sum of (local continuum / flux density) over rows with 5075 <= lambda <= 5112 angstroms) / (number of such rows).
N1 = 1.00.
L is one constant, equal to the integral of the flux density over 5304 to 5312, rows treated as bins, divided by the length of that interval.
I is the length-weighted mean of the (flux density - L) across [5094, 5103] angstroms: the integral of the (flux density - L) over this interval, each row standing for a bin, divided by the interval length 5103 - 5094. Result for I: 0.11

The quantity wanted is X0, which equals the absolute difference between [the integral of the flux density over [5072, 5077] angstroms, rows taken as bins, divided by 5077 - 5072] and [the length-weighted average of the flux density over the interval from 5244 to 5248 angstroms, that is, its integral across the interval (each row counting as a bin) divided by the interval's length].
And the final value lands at 0.11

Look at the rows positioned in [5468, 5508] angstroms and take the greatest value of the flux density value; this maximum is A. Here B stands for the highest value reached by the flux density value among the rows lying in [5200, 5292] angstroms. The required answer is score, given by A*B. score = 6.8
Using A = 2.545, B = 2.675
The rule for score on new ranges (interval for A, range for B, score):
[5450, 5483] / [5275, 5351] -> 6.8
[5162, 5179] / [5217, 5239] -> 7.2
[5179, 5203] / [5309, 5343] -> 7.1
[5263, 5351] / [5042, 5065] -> 7.6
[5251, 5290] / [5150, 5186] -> 7.2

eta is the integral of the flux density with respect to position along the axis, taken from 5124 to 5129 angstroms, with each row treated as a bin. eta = 13.3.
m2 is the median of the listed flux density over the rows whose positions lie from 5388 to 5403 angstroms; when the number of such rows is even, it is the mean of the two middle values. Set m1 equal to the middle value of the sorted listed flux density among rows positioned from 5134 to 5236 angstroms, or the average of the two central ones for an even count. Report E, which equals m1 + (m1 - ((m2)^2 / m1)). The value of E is 2.8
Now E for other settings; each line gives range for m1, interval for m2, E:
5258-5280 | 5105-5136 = 2.4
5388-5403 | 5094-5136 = 2.3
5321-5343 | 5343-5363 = 2.5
